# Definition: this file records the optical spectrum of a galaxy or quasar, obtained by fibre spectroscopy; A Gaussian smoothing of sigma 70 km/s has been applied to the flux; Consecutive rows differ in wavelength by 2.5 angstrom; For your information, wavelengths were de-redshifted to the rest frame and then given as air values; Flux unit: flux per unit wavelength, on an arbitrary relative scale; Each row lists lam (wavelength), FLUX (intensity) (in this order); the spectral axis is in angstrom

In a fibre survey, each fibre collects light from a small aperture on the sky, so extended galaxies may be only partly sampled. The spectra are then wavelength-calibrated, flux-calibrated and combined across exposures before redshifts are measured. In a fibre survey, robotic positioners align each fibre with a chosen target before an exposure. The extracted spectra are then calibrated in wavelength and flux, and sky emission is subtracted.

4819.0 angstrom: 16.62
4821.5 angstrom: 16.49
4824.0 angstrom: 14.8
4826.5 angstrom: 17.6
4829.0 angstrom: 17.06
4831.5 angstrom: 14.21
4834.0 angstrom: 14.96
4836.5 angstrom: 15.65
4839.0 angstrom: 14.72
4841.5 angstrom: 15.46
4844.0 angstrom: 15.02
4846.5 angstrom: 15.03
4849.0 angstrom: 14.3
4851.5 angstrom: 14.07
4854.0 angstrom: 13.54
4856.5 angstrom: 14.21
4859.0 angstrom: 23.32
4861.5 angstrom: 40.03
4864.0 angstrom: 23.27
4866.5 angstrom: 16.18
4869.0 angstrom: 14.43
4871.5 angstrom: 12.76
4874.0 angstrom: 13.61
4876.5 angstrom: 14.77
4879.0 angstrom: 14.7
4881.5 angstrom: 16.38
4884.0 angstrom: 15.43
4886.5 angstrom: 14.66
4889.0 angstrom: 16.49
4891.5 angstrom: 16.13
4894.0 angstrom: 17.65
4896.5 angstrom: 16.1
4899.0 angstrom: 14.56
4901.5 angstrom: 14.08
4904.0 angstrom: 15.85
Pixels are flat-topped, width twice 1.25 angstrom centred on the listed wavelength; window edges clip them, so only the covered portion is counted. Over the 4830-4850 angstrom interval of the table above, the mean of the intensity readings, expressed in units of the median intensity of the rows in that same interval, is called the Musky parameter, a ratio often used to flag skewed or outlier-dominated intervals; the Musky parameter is 1.00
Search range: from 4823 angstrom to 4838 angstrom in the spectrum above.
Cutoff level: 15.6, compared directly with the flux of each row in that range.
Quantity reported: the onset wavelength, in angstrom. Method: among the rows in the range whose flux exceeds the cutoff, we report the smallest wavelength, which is 4826.5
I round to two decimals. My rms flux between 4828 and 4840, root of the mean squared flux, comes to 15.35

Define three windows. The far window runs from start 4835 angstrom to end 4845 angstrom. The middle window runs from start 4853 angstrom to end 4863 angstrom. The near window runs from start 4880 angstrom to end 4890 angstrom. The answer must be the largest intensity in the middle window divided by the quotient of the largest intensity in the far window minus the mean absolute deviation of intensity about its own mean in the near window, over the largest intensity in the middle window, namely 107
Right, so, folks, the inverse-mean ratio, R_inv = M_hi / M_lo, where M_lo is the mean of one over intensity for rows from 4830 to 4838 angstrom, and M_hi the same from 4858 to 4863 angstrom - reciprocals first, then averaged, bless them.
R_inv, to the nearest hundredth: 0.51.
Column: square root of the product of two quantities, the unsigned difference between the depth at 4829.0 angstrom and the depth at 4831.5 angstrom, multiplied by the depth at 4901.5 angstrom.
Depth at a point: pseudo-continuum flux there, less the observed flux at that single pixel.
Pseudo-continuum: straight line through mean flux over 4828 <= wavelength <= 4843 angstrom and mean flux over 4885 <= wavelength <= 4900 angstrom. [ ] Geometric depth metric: 2.4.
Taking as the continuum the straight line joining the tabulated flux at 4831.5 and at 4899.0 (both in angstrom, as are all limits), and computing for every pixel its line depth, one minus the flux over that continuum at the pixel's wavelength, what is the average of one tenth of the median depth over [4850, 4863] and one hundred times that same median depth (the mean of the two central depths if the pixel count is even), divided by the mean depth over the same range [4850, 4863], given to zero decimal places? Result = -1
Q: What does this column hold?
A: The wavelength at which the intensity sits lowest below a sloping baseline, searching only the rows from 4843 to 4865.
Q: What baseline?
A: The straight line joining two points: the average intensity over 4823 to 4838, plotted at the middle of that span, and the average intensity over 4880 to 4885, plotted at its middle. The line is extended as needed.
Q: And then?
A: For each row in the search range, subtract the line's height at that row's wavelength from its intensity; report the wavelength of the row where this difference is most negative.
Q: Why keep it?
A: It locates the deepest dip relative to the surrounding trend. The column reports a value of 4854.0 angstrom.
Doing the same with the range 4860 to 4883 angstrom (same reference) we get 4871.5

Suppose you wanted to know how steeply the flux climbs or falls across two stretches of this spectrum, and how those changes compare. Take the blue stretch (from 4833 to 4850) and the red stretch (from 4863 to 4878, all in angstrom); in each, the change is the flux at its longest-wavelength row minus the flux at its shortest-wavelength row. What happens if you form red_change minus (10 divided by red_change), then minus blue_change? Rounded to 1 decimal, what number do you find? -6.7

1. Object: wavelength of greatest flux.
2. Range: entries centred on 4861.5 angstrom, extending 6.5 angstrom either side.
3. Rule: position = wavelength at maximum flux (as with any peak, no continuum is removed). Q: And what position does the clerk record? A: 4861.5 angstrom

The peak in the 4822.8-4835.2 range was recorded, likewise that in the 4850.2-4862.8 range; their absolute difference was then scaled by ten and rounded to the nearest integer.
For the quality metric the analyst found 224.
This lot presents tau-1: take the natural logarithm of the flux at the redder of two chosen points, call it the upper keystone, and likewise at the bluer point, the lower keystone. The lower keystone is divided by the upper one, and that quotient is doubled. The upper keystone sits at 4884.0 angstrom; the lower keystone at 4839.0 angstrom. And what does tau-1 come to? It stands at 1.97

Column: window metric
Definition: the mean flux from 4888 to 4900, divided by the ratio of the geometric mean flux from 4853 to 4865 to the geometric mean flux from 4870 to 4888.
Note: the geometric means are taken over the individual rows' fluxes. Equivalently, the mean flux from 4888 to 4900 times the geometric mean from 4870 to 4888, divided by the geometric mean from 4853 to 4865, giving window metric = 11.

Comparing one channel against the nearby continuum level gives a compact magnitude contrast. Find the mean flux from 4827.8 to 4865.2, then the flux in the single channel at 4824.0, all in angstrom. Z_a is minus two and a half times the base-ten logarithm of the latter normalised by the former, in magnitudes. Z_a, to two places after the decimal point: 0.19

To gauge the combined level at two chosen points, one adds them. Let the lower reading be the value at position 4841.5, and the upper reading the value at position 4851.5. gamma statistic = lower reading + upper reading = 29.5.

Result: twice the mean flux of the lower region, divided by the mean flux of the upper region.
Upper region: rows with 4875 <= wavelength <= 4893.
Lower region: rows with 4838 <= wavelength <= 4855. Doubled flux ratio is 1.88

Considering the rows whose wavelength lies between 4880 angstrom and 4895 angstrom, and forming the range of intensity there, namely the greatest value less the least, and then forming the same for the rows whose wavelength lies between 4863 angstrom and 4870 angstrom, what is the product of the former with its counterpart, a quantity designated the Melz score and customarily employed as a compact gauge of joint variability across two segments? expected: 26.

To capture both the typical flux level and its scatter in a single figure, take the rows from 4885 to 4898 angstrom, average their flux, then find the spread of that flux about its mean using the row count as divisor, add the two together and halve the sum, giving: 8.6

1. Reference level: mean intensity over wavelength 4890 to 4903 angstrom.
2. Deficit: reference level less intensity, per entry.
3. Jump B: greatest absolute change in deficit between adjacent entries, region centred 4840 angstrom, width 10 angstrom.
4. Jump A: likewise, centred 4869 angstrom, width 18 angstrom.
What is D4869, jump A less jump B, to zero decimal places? 16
